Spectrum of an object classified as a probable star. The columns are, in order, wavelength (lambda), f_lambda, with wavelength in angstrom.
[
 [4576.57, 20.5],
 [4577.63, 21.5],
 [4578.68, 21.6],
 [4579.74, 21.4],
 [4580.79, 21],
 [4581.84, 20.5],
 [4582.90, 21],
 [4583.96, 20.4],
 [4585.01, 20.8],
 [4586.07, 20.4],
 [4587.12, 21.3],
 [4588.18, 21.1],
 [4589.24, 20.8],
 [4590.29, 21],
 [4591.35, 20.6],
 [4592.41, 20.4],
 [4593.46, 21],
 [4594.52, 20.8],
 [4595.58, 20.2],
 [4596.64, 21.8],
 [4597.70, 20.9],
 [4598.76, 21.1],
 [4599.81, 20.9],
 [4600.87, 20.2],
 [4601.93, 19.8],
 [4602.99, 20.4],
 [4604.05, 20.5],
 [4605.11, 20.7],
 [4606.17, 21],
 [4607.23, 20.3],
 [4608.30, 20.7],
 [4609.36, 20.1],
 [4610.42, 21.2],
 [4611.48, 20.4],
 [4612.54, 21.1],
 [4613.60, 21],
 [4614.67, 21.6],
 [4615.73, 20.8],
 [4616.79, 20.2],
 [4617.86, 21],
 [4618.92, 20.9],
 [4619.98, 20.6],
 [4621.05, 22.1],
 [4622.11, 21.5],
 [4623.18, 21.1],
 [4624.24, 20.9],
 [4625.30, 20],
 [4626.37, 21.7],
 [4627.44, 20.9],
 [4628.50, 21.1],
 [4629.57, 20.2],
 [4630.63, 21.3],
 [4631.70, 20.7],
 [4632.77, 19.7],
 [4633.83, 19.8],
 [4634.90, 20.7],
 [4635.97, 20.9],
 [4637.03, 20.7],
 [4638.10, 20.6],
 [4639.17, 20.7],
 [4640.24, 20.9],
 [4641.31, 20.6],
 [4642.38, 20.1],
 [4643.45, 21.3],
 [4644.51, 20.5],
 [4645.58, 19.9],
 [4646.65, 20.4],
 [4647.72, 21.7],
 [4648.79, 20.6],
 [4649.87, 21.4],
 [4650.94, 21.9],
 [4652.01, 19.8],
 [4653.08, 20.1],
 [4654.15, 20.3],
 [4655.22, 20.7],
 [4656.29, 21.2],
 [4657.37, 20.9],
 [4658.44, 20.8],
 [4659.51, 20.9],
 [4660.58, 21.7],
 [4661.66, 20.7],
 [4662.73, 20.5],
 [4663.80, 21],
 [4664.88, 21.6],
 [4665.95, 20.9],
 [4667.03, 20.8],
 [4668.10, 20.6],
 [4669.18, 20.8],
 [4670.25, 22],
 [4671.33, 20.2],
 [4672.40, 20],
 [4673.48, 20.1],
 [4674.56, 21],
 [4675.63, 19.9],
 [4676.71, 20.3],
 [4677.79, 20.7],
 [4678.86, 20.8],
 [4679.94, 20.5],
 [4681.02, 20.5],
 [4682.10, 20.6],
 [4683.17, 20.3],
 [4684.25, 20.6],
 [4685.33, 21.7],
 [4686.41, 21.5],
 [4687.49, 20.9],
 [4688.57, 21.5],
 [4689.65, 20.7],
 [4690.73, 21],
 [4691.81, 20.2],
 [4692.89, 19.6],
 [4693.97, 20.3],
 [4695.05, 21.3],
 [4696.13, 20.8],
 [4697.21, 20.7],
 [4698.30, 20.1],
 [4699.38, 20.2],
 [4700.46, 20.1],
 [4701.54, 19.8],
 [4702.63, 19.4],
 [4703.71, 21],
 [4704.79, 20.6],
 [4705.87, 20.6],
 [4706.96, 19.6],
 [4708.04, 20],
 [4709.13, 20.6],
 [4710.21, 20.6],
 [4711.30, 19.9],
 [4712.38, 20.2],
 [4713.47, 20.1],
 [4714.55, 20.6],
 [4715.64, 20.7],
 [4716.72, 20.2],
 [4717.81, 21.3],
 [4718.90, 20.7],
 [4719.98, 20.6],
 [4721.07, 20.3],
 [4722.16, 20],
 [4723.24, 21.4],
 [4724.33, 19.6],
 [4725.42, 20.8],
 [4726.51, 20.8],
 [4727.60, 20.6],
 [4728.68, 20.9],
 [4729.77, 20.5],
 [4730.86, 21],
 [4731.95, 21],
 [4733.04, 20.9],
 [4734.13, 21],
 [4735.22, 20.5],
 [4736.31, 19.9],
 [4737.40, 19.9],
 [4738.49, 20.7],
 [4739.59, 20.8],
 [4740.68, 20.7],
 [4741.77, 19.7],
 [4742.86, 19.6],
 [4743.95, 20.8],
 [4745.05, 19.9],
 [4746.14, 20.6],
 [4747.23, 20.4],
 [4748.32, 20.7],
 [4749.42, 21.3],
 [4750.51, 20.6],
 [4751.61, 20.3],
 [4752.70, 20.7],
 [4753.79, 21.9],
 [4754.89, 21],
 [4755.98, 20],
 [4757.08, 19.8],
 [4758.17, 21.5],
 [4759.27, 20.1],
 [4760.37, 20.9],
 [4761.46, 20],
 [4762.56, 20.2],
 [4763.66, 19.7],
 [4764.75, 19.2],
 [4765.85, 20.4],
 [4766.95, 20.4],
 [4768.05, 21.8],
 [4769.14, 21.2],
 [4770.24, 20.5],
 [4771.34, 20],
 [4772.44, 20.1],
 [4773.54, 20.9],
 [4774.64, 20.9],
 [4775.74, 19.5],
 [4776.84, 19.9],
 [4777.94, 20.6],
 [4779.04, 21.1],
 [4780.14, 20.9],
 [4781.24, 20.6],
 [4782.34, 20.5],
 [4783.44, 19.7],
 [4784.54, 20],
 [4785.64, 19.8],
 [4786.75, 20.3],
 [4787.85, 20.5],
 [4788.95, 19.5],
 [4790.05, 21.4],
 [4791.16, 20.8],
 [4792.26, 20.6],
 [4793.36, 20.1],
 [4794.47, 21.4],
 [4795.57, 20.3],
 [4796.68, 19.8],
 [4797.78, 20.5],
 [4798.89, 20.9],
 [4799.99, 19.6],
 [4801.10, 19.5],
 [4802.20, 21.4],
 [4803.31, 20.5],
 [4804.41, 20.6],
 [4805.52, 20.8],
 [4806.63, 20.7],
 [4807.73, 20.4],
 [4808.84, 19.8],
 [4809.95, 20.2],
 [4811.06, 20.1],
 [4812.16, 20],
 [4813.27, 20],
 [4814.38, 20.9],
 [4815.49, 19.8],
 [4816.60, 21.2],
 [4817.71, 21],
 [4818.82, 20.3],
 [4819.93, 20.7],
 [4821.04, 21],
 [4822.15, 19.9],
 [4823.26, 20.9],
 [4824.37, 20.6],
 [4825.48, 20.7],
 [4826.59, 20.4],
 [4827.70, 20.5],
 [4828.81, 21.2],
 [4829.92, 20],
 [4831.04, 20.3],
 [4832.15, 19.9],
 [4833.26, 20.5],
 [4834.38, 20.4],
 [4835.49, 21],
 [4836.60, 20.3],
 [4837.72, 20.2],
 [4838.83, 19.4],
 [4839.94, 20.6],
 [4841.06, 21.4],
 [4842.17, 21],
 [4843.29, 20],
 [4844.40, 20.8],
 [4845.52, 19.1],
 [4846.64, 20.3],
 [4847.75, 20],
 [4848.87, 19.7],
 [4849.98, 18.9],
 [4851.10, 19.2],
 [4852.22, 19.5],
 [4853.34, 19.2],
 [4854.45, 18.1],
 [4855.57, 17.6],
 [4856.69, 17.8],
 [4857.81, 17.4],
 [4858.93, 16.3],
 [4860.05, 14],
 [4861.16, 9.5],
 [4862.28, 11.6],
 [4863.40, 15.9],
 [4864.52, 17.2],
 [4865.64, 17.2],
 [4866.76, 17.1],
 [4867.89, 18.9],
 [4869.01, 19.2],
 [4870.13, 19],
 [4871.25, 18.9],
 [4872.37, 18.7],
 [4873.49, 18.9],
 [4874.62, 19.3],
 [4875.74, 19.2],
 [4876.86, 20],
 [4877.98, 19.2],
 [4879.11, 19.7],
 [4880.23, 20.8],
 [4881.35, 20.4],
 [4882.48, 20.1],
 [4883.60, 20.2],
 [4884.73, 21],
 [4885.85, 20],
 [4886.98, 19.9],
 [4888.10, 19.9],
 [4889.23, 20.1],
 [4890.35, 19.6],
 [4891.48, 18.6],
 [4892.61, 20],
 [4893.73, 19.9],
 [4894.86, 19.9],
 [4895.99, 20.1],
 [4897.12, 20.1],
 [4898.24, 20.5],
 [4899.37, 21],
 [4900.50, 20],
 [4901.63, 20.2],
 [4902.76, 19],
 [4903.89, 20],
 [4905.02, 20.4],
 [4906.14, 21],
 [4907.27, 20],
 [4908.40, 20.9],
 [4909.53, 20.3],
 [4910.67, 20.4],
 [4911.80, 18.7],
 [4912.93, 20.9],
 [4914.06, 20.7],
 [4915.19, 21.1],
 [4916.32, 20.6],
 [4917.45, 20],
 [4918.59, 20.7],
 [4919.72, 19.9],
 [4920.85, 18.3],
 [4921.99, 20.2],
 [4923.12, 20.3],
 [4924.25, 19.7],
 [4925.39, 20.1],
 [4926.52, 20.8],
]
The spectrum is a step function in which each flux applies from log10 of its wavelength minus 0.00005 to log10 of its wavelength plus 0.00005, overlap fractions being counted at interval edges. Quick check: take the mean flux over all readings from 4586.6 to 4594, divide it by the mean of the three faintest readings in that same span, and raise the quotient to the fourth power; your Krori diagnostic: 1.06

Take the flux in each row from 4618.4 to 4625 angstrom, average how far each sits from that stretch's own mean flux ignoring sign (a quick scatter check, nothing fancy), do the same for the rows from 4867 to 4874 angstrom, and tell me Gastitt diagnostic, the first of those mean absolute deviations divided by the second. 3.7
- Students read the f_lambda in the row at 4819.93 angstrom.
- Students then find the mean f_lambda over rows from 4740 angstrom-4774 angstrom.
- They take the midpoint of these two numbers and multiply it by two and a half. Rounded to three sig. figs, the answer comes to 51.5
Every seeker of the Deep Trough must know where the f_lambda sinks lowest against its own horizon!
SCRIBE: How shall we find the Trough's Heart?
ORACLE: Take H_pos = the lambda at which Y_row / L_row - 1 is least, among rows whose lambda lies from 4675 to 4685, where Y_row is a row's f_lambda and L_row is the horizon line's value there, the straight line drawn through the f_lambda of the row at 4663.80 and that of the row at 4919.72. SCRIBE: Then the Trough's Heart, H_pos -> 4675.63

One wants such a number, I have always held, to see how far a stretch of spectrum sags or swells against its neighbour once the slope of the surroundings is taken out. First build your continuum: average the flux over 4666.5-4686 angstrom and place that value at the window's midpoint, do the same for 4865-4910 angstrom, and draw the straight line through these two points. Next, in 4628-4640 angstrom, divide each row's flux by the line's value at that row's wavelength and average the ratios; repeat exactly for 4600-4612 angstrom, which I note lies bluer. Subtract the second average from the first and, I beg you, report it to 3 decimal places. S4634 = 0.010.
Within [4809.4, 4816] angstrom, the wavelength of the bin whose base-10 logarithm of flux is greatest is 4814.38 angstrom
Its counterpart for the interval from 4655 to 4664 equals 4660.58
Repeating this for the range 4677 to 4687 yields 4685.33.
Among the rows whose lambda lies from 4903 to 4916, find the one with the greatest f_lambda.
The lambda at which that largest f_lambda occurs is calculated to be 4915.19 angstrom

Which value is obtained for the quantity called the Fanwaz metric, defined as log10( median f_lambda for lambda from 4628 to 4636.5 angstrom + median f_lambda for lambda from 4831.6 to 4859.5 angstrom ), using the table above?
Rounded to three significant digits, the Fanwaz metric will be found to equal 1.61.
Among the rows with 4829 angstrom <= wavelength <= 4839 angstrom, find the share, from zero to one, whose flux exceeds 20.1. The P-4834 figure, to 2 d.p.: 0.67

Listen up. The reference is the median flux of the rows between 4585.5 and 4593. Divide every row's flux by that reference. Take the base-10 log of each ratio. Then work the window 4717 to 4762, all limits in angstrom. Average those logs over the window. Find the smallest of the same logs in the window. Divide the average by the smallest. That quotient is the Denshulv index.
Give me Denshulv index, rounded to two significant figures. 0.19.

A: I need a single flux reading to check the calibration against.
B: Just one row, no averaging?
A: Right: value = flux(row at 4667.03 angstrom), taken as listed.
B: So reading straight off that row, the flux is 20.8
